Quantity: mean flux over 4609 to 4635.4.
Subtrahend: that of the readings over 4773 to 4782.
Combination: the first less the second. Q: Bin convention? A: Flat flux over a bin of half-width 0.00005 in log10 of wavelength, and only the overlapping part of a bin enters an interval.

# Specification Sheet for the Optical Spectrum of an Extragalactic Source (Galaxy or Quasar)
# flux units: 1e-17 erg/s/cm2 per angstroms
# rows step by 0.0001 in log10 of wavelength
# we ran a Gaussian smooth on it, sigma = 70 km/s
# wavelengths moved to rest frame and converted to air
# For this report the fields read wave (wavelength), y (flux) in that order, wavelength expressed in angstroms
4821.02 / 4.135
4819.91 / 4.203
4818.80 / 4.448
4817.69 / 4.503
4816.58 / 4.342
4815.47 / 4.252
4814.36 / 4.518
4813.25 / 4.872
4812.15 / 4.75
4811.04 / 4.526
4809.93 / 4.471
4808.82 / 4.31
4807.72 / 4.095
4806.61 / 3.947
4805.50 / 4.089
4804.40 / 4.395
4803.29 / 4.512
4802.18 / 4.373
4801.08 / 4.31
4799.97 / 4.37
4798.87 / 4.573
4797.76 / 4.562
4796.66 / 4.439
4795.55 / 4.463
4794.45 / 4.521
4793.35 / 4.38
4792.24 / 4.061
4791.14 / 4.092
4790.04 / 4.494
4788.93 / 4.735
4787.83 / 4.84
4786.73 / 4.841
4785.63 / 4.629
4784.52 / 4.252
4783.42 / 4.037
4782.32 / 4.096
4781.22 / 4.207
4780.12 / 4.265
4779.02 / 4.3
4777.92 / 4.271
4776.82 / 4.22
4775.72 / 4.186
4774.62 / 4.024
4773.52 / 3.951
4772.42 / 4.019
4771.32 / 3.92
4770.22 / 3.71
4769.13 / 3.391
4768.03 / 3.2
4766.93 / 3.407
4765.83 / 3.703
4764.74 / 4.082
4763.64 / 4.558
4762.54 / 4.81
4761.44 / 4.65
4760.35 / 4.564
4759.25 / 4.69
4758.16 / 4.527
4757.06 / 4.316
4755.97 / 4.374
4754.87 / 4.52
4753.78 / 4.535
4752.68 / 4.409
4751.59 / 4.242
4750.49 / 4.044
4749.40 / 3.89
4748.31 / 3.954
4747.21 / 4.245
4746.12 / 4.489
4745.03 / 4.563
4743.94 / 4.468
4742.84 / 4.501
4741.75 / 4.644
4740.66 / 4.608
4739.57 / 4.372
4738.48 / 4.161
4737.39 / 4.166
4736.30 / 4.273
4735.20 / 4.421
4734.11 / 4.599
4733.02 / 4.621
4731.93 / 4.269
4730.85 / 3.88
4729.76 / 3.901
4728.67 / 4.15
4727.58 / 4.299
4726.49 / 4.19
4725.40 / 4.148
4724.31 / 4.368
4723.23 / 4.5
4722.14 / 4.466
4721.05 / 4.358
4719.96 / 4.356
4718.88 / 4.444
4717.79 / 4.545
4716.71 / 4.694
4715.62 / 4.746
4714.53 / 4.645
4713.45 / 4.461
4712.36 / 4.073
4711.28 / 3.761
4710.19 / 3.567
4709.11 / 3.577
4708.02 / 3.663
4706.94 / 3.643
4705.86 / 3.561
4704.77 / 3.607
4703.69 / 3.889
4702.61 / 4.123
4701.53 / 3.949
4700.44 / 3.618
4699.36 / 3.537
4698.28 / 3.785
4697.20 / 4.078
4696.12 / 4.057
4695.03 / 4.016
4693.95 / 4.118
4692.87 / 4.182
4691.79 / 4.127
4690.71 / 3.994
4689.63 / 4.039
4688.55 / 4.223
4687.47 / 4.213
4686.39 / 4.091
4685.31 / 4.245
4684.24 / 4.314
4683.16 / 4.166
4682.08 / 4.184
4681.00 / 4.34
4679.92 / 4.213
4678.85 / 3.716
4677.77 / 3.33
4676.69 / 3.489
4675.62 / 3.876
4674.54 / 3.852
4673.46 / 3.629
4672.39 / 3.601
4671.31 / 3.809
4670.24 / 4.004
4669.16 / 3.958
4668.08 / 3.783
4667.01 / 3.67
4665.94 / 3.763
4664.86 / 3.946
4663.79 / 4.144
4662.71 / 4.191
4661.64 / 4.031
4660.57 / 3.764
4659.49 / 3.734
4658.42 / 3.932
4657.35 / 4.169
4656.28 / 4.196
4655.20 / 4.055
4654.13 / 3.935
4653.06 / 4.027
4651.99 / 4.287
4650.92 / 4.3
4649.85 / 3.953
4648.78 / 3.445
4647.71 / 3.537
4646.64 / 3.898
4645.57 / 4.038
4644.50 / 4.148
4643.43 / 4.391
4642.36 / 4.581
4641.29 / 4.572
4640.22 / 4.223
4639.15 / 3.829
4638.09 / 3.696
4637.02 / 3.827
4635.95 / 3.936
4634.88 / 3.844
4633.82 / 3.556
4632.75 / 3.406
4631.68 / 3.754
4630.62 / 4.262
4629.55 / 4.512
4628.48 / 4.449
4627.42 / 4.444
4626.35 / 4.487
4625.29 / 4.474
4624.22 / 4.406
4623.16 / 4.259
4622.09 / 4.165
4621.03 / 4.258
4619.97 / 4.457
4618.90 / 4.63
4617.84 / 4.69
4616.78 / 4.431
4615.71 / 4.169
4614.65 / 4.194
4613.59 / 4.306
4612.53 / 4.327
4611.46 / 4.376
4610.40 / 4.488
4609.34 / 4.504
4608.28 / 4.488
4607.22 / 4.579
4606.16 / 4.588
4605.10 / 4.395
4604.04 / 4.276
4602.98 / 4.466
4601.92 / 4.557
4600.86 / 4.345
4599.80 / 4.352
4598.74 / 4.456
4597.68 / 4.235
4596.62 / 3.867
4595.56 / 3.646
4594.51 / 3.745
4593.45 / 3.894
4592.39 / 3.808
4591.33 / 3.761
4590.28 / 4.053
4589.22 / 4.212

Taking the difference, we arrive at 0.1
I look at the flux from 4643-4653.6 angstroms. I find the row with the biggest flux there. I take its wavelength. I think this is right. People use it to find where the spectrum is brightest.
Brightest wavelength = 4643.43 angstroms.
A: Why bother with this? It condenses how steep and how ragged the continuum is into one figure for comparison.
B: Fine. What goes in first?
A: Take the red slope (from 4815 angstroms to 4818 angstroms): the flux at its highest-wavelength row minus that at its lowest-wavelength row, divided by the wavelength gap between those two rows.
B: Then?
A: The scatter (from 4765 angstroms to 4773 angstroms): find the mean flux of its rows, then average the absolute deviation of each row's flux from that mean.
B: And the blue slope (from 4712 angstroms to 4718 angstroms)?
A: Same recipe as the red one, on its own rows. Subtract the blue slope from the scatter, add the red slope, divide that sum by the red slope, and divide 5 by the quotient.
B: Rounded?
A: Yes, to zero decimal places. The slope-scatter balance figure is 2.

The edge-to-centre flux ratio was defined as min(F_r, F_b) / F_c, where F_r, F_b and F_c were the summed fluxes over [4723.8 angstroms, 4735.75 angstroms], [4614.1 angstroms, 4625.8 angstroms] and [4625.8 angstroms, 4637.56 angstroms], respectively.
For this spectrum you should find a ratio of 1.05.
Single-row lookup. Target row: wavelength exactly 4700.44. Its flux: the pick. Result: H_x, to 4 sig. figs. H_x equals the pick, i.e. 3.618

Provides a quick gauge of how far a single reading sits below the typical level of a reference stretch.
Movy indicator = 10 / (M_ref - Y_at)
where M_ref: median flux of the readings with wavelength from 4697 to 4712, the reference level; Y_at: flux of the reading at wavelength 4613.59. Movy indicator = -15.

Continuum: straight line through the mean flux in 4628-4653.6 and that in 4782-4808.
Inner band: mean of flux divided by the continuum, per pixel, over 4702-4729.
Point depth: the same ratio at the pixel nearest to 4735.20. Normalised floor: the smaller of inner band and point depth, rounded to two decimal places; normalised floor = 0.99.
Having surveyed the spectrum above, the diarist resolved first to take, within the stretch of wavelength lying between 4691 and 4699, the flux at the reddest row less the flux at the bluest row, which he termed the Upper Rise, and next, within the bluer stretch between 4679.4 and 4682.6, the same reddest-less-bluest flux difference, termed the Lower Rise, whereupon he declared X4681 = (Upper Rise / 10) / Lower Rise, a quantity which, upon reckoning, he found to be 1.2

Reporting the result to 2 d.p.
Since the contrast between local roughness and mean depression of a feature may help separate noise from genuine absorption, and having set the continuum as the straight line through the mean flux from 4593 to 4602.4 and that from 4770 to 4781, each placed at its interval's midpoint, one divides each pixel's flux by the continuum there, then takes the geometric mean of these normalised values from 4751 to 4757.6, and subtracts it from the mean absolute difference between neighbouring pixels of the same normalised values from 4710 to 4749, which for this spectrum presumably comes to -1.04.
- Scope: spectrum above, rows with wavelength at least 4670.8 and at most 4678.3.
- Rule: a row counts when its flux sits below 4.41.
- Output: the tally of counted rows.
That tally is 7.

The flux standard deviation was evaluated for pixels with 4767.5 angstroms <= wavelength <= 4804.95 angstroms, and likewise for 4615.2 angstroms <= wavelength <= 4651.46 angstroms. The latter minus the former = 0.007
